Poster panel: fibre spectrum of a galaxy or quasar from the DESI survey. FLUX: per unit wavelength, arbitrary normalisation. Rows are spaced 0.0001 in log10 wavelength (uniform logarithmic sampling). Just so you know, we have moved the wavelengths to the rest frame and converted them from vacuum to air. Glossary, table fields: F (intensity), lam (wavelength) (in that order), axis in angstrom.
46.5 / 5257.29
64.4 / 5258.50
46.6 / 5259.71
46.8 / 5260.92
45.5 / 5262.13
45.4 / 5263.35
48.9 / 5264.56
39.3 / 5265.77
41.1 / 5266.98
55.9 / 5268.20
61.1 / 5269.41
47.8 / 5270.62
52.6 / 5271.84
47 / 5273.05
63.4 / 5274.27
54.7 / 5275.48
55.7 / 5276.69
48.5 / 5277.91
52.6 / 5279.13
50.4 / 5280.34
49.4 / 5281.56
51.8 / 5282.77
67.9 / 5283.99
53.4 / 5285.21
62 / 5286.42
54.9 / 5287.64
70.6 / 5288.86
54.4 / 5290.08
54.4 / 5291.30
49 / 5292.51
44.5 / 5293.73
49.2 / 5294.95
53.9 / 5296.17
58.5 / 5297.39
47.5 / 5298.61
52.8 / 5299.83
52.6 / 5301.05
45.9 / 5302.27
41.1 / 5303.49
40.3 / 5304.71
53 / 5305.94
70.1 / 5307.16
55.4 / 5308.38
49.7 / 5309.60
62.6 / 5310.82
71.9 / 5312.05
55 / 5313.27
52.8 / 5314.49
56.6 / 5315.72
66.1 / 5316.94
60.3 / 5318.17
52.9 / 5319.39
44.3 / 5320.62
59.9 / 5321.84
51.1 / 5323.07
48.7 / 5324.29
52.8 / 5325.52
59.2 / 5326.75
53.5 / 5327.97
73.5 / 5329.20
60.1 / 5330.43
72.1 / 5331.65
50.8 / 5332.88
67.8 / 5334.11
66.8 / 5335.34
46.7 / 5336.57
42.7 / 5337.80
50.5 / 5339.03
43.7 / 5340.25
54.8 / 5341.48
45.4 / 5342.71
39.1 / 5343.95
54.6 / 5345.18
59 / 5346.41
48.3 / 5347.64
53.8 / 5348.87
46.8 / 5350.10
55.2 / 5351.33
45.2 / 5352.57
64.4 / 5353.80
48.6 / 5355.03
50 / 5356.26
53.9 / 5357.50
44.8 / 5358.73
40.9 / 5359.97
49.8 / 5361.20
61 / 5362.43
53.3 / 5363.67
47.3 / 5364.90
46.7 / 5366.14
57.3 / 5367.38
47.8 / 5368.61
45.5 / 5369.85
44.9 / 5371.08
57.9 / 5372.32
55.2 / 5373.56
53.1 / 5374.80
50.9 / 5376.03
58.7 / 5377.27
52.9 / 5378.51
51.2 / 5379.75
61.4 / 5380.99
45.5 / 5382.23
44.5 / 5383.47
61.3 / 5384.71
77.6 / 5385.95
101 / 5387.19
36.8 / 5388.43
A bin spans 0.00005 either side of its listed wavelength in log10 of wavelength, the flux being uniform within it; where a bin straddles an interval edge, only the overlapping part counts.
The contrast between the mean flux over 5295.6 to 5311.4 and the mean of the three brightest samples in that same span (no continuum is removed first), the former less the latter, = -11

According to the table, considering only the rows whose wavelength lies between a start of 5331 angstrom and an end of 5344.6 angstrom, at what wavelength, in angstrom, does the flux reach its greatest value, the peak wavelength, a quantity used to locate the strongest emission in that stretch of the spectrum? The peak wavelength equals 5331.65 angstrom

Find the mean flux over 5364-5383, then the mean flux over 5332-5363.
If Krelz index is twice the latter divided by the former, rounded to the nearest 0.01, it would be 1.99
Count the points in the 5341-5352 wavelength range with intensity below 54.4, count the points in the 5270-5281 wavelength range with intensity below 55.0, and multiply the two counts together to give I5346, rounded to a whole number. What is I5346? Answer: 35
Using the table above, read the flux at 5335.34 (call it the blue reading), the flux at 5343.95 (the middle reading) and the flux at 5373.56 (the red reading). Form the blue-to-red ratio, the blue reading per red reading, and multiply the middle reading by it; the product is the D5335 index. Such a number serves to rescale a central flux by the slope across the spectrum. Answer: 47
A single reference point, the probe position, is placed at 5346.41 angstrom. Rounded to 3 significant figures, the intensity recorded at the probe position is 59.0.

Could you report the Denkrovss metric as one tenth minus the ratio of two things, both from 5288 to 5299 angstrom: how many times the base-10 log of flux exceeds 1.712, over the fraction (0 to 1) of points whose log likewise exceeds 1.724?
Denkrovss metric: -9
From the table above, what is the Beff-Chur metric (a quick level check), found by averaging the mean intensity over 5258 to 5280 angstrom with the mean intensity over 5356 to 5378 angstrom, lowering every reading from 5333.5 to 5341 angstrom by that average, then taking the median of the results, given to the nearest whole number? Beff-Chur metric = -2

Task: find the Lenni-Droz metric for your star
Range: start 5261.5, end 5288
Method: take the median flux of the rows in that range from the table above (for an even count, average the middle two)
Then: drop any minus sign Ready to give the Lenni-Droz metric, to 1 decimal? 52.2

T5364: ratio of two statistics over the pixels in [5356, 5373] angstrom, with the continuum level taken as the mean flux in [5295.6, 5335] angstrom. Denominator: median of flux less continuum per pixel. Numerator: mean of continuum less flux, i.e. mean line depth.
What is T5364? -0.82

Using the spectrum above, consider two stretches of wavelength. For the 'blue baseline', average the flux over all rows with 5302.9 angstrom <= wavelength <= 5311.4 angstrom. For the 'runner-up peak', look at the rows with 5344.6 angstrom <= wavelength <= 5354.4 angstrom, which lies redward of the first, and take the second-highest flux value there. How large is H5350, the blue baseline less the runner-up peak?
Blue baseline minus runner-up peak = -5.8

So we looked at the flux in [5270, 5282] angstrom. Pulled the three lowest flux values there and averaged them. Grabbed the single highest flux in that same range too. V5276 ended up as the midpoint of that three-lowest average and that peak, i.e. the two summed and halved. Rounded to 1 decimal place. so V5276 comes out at 55.6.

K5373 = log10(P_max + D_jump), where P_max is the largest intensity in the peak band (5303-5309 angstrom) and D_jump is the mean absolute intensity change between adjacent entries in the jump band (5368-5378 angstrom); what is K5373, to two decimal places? 1.87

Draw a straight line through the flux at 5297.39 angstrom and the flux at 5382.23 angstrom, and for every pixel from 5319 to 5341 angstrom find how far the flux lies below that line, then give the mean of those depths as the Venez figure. -1.9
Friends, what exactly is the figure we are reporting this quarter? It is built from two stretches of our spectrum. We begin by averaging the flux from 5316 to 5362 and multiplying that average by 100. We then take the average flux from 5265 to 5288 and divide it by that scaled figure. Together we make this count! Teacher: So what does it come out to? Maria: 0.0099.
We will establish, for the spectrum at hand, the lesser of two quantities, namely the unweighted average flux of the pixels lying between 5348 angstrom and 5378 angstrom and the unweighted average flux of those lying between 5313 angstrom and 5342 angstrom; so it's 51.4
